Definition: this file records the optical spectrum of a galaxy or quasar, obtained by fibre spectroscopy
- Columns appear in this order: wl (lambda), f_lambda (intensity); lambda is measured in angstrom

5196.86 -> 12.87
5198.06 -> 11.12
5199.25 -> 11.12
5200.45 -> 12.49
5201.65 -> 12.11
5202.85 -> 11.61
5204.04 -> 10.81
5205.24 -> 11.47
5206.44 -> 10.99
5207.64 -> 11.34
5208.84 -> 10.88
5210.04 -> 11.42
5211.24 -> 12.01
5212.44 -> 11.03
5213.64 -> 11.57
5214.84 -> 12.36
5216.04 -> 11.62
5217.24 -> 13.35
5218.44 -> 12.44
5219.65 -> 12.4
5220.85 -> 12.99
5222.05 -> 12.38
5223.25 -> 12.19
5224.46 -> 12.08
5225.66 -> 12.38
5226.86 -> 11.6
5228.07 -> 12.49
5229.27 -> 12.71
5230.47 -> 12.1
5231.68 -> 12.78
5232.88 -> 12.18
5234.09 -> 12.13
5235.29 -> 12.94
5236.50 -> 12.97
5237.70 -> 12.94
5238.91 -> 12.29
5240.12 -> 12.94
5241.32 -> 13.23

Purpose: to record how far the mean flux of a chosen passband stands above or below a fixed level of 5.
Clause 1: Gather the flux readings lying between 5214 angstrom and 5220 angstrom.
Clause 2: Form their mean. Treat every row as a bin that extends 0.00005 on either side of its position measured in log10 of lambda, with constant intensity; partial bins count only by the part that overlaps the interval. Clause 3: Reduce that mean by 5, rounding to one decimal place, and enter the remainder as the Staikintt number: 7.4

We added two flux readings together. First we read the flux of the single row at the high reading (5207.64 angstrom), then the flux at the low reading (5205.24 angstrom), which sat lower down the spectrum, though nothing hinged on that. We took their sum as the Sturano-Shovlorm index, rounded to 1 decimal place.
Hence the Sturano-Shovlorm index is 22.8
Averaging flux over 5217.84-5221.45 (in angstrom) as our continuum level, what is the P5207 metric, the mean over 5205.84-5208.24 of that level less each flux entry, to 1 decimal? 1.4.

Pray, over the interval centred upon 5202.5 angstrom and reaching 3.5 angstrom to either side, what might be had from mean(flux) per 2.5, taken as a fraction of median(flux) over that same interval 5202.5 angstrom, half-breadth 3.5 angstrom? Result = 0.402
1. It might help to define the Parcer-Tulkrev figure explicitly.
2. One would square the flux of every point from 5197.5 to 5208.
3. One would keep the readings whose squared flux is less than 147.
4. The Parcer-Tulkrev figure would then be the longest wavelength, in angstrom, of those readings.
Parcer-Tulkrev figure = 5207.64 angstrom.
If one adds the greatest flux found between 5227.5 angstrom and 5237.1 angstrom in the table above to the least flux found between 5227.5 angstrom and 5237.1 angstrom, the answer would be 25.1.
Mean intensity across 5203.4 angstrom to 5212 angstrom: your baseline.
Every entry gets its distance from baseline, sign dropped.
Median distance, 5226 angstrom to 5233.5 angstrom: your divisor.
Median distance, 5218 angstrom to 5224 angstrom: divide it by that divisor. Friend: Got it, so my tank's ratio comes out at 1.1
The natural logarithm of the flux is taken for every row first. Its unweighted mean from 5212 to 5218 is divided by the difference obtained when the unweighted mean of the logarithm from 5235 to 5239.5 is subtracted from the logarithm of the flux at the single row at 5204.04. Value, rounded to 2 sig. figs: -15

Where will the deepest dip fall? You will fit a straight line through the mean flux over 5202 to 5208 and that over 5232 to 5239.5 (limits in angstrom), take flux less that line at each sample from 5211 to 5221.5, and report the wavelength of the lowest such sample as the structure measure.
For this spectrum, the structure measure 5212.44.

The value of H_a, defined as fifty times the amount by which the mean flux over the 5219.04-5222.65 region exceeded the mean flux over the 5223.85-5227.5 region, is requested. 29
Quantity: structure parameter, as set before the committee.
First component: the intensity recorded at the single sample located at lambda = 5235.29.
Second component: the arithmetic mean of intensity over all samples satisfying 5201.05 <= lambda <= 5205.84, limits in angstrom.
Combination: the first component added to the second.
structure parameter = 24.4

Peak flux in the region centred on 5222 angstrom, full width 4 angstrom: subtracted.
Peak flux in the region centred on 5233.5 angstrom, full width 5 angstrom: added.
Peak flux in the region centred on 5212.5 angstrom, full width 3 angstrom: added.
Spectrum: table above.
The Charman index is 12.0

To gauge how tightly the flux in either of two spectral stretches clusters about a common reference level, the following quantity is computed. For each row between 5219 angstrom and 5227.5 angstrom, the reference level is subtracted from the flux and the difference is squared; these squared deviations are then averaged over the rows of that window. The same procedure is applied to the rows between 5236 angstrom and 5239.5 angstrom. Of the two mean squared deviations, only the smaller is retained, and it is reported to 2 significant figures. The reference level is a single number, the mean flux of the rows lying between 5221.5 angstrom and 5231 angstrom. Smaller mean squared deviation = 0.15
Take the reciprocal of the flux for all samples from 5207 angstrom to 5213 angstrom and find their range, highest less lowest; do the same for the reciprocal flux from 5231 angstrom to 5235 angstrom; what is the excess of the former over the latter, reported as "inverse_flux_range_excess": 0.0045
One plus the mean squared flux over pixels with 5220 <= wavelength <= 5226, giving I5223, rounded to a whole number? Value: 155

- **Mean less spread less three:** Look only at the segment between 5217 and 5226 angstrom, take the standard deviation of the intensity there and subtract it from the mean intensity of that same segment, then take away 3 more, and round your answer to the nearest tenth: 9.1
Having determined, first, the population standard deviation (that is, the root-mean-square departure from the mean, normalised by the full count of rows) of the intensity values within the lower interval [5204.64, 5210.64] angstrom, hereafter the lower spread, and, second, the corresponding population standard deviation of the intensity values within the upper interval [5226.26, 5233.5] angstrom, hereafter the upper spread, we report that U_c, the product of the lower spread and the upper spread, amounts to 0.096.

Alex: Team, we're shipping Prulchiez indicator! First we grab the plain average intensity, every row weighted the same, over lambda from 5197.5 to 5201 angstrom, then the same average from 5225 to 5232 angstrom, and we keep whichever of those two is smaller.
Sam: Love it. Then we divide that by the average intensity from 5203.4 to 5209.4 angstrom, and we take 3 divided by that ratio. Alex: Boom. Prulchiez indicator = 2.88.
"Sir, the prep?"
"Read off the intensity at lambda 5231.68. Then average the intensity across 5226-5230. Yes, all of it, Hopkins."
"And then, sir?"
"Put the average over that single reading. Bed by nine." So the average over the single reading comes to 0.96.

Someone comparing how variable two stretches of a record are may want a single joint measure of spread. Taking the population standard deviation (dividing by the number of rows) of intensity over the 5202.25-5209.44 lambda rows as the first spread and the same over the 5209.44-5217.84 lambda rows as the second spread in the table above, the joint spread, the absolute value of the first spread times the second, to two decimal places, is 0.22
